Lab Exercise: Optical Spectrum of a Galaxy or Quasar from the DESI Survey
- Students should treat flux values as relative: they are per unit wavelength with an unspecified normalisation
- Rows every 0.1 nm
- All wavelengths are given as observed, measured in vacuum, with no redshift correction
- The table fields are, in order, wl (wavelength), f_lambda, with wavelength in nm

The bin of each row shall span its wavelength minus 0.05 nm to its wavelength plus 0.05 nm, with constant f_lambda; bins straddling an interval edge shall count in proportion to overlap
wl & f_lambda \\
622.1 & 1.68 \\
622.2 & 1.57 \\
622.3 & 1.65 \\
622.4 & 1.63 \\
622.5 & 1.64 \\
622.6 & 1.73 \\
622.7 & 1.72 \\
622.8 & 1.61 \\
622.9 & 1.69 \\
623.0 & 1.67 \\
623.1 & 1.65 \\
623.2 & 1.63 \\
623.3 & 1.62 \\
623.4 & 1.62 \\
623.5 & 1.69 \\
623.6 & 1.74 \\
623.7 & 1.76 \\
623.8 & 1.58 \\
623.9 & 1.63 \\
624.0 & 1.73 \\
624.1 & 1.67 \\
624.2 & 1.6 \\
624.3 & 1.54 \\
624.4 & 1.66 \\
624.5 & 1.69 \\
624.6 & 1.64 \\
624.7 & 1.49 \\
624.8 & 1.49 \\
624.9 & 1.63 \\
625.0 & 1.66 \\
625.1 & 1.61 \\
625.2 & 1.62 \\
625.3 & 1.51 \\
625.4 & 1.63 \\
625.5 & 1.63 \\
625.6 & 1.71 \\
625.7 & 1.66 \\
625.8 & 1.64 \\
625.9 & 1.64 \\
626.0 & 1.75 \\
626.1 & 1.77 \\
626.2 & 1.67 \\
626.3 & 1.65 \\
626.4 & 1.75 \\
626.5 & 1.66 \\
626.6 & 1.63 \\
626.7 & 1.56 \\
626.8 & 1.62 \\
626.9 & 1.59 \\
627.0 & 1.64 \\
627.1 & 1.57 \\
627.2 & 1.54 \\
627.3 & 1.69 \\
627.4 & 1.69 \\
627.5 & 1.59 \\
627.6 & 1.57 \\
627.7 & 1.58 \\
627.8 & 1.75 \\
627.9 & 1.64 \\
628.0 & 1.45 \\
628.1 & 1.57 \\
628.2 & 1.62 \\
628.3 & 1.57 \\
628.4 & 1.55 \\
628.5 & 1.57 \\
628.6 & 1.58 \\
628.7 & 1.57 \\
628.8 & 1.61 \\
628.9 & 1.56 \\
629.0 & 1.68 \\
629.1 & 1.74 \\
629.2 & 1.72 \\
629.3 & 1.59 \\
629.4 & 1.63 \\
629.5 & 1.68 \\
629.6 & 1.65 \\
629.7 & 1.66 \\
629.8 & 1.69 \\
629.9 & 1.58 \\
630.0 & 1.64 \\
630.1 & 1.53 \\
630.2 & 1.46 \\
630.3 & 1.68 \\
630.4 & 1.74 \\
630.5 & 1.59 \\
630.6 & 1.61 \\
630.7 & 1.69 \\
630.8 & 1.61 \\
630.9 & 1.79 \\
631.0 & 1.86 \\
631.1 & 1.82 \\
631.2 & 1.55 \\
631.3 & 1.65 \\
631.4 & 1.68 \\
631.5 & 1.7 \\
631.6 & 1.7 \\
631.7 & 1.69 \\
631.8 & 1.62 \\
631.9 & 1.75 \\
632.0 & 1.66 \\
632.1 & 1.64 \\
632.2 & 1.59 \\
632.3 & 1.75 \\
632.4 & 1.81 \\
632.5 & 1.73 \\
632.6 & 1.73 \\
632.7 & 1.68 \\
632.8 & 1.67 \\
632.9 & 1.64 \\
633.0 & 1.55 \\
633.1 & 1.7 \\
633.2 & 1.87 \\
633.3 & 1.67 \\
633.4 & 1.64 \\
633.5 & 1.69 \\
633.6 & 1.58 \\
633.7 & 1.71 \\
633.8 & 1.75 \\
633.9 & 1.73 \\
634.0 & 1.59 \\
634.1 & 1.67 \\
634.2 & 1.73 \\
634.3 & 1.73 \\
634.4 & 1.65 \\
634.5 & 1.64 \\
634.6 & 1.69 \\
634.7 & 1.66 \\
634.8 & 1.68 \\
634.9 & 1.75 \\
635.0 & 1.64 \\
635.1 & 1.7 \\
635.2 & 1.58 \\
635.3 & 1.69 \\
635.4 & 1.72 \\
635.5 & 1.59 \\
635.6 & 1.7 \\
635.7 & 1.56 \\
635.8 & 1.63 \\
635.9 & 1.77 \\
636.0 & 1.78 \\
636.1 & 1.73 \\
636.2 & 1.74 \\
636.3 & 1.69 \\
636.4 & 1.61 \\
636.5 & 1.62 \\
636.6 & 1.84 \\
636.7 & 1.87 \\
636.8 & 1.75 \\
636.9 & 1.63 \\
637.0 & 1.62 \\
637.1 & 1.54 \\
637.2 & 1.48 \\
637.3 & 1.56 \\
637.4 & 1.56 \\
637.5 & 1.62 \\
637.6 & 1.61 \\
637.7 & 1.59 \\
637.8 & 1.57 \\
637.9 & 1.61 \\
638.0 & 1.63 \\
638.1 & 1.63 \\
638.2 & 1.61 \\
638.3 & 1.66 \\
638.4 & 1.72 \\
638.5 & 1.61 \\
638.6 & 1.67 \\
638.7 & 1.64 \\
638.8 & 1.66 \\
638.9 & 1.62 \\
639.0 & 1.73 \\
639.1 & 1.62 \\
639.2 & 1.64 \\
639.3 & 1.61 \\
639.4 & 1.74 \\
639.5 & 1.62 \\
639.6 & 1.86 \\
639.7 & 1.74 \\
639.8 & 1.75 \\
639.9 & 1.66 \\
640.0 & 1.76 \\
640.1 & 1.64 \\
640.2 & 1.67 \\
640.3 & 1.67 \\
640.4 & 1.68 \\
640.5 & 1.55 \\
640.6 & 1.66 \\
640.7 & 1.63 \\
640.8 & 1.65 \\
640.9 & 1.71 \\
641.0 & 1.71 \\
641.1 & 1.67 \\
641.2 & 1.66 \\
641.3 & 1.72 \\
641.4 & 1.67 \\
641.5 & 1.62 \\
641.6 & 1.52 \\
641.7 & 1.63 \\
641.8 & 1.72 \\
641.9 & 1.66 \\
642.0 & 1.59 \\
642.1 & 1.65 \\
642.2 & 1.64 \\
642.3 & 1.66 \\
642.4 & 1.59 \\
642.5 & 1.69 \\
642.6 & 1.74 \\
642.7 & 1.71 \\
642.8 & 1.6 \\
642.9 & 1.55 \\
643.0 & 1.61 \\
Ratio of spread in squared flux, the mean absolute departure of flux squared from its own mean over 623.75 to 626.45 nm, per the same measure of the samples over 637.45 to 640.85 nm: 1.11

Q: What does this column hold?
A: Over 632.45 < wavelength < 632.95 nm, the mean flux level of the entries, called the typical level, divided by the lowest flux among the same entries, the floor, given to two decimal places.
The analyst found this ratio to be 1.03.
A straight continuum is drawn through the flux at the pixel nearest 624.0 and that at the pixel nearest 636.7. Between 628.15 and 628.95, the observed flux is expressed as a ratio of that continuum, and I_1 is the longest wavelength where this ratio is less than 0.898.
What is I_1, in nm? 628.9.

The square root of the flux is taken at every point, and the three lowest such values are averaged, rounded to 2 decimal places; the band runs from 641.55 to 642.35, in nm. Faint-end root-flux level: 1.26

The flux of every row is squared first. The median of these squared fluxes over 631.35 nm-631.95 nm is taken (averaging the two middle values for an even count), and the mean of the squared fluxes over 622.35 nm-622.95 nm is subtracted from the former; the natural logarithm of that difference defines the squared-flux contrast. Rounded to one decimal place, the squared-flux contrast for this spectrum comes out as -2.5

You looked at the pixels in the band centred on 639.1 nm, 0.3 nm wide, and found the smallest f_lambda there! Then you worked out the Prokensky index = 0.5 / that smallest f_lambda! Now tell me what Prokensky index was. 0.309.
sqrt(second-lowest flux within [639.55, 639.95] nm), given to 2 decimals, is 1.32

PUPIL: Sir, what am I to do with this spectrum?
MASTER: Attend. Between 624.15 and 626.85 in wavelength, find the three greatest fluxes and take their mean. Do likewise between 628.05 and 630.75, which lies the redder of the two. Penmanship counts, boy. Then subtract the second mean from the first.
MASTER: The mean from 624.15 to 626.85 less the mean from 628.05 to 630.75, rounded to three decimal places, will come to 0.023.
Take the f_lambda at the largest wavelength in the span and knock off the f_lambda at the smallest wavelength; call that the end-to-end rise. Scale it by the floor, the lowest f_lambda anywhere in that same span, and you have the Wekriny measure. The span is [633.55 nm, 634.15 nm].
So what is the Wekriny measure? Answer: 0.06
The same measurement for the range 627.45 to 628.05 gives -0.10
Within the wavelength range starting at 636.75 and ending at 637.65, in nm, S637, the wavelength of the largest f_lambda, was 636.8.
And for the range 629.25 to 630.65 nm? 630.4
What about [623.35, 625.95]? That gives 623.7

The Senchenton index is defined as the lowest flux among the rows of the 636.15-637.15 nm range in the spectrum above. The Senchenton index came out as 1.54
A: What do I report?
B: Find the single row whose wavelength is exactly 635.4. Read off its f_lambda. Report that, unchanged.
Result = 1.72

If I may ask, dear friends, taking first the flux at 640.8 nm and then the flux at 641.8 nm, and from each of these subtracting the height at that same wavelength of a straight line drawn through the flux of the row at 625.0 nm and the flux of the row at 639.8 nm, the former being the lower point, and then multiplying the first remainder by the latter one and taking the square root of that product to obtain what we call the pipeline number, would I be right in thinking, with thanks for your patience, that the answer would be 0.067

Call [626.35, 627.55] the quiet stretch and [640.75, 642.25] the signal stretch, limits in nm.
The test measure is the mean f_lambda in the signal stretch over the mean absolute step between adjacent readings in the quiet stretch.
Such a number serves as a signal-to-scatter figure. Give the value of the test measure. 26.8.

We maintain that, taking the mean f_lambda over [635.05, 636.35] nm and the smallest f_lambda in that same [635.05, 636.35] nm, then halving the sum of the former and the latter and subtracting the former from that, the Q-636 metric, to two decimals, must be -0.06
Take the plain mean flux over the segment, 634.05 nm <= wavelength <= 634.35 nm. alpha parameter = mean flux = 1.71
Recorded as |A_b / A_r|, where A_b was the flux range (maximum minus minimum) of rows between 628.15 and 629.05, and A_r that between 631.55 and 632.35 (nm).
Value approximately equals 0.8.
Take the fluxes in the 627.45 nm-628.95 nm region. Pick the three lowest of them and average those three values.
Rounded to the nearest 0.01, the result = 1.52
